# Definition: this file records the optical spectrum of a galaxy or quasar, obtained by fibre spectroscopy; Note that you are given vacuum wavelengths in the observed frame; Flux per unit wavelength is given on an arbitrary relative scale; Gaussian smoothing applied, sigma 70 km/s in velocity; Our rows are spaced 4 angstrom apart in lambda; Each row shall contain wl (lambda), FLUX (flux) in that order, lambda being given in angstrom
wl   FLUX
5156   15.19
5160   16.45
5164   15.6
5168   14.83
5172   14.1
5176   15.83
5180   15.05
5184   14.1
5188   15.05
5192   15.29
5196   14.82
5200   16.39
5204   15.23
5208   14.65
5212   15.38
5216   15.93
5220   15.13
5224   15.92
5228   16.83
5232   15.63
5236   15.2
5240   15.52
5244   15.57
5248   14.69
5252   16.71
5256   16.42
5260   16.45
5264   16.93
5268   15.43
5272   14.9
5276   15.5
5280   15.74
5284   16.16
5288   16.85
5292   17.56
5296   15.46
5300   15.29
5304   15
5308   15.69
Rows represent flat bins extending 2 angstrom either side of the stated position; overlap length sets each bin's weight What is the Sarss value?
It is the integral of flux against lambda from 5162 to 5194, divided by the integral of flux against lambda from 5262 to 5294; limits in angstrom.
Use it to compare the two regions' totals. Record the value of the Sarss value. 0.929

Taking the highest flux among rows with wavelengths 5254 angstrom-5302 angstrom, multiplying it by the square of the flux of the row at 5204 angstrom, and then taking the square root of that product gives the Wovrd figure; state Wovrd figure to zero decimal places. 64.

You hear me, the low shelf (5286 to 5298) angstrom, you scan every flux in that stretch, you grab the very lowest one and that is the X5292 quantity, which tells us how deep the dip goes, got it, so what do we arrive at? 15.46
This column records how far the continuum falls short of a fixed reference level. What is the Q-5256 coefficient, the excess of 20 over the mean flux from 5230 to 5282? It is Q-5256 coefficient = 4.3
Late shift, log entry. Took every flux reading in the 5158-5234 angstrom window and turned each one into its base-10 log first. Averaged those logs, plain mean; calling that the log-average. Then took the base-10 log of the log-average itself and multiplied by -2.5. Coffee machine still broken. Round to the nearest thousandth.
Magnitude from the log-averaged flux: -0.186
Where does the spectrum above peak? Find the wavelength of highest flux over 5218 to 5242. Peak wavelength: 5228 angstrom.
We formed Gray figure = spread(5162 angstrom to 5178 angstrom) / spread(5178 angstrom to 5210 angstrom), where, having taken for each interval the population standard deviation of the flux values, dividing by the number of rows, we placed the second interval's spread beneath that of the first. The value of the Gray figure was 1.11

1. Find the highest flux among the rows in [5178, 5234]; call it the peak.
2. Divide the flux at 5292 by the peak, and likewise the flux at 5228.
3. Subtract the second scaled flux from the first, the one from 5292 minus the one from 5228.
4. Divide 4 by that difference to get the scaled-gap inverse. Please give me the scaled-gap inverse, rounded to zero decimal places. 92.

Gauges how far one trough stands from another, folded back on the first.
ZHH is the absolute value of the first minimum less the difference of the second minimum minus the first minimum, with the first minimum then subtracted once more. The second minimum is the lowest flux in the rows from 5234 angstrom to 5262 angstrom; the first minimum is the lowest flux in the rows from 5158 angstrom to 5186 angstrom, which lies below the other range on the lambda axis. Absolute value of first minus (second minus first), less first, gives -0.59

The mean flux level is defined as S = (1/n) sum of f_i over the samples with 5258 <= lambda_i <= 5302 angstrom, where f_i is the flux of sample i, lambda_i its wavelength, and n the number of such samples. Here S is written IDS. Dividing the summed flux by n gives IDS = 16.0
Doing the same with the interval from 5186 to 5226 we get 15.4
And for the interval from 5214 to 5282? 15.8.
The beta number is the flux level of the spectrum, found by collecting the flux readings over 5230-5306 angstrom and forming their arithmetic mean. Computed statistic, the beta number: 15.8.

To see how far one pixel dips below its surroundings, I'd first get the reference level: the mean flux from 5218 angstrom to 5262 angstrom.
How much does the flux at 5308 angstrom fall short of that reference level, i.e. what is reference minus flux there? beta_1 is 0.13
